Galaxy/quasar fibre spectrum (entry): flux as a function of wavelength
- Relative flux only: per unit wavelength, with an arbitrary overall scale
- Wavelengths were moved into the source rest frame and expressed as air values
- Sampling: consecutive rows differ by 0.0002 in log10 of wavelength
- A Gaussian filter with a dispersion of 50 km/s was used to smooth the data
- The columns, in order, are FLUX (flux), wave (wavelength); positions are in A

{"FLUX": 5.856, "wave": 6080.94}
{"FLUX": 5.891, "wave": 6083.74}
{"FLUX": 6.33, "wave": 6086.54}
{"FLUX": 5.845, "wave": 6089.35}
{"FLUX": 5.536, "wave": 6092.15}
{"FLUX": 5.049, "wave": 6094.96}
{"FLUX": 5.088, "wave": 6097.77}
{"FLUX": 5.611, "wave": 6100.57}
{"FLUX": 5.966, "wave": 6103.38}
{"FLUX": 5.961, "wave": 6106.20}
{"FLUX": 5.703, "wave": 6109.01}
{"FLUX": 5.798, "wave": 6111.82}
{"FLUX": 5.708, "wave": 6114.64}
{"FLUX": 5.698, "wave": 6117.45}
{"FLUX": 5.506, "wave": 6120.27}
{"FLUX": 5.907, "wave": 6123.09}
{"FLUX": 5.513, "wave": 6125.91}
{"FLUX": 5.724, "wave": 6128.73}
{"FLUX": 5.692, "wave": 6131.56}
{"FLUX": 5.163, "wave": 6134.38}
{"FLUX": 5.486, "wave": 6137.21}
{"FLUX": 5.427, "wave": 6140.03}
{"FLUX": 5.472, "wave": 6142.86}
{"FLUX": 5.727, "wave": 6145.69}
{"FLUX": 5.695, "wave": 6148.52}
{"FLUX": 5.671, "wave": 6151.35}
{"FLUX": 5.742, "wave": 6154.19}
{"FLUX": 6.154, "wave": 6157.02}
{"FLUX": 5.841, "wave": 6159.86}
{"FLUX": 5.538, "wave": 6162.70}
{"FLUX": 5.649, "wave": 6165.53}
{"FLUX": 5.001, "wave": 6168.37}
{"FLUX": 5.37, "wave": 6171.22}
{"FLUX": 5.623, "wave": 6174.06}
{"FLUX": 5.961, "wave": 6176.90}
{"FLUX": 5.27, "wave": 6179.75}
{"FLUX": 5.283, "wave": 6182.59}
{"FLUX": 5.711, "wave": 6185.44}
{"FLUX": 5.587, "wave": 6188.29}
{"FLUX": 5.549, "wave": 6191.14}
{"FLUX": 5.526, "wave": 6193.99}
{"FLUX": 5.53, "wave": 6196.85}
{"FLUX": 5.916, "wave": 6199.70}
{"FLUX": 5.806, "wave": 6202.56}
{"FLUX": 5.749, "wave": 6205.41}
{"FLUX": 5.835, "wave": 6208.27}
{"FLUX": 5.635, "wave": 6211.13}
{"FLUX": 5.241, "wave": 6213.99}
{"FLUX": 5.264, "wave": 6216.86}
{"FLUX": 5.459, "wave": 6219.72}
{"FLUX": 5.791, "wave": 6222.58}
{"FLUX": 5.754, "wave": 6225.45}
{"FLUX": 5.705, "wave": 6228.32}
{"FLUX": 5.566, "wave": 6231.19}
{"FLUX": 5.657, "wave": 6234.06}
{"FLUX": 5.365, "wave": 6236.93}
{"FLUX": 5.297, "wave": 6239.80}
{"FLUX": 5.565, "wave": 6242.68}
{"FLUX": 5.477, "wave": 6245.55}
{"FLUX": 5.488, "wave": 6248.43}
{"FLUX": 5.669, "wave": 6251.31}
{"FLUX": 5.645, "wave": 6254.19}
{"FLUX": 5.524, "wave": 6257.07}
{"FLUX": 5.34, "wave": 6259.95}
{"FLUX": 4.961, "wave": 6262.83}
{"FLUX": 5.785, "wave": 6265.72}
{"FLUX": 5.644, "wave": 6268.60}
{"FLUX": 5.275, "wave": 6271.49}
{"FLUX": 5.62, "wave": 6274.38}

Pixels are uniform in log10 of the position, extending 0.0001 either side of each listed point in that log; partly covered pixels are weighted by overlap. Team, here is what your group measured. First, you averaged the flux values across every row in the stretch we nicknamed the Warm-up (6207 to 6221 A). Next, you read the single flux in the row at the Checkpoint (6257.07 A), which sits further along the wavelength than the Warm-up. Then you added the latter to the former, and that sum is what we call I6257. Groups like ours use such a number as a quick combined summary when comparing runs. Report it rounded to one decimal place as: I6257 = 11.0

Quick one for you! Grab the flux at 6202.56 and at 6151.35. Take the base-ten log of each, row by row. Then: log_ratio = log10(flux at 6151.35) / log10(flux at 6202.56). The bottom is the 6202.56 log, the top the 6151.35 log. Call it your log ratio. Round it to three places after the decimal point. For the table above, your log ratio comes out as 0.987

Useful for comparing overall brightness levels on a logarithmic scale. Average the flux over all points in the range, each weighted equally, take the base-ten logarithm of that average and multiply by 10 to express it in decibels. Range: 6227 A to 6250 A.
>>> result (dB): 7.42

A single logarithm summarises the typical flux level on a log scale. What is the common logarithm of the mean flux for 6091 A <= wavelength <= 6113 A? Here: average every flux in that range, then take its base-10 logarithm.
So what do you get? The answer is 0.747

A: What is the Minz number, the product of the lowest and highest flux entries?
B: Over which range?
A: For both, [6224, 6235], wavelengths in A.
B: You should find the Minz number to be 32.0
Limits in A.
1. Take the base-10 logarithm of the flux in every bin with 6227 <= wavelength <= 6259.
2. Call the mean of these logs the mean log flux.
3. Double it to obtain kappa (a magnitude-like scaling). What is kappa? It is 1.49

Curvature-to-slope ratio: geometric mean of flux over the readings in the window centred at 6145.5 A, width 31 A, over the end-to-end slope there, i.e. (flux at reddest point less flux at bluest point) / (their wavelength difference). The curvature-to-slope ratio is 1071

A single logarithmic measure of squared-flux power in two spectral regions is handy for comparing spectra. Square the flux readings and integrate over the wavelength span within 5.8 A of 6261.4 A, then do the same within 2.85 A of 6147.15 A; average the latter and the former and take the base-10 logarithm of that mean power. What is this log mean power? 2.42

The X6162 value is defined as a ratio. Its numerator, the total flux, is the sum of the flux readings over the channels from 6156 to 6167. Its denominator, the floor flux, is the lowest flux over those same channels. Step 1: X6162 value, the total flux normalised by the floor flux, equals 4.19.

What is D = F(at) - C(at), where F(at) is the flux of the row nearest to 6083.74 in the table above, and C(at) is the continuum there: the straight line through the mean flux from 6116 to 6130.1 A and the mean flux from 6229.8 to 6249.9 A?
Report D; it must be 0.16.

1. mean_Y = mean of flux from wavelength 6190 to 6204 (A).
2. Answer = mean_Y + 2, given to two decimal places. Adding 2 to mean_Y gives 7.67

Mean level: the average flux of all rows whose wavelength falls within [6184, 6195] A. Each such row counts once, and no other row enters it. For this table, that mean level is 5.59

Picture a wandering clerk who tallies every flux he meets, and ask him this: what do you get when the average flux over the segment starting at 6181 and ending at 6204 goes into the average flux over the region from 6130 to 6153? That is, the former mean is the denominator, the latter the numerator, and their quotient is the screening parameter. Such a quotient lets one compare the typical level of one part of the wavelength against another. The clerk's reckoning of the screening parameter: 0.99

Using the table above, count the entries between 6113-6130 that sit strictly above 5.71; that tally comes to 2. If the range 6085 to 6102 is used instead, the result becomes 2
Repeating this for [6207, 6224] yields 2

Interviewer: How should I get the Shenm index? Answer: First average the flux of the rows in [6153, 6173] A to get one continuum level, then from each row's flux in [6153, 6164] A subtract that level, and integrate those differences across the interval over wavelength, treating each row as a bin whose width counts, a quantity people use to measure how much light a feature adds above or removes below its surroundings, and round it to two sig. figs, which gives 2.3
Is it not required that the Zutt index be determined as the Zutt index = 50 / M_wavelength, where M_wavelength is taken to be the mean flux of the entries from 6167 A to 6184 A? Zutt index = 9.2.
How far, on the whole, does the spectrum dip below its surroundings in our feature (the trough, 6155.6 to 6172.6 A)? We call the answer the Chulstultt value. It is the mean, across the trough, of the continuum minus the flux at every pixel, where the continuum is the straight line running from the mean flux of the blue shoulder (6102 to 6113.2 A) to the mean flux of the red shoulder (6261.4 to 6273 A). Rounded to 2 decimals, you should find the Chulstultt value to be 0.11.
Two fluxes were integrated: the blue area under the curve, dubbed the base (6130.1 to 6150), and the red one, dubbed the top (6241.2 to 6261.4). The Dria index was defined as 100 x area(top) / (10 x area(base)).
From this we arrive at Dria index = 10.2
